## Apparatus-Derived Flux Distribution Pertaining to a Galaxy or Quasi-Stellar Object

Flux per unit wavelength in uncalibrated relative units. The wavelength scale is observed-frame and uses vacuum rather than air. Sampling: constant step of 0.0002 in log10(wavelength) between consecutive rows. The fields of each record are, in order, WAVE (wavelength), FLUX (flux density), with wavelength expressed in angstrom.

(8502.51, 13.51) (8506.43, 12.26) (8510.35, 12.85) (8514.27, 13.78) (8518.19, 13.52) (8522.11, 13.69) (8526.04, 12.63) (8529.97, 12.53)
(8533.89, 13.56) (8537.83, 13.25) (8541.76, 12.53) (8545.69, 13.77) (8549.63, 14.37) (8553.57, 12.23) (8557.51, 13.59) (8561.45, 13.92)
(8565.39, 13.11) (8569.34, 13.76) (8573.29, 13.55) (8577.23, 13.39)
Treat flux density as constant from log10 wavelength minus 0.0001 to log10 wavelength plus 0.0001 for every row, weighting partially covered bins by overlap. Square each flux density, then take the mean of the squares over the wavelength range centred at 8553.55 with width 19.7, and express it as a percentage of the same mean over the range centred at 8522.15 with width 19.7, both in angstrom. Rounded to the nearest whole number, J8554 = 105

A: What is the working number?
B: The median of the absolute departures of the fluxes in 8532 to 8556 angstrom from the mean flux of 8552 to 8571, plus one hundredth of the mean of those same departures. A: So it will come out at 0.63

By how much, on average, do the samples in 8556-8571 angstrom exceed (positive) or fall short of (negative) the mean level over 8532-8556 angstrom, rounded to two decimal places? 0.31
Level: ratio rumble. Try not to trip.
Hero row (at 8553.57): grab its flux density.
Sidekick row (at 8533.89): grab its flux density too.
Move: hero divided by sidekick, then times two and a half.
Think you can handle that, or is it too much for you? 2.25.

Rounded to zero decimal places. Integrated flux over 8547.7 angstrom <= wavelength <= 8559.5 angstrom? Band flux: 158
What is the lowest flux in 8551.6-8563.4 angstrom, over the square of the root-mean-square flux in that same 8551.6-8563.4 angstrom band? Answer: 0.069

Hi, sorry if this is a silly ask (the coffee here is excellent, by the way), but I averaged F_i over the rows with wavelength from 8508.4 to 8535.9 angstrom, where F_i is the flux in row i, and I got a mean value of 13.2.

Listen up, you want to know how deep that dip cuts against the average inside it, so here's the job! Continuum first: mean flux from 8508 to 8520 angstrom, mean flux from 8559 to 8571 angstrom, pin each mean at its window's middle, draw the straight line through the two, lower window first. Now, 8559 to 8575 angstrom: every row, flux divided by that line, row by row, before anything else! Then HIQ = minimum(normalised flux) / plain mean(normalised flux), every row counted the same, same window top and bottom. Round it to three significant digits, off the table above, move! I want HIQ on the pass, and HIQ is 0.966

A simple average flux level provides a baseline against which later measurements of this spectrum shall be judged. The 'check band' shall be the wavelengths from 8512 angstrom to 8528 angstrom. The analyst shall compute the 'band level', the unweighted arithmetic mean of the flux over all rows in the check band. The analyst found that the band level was 13.4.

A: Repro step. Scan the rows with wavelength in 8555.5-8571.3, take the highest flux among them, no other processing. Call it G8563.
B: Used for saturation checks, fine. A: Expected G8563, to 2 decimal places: 13.92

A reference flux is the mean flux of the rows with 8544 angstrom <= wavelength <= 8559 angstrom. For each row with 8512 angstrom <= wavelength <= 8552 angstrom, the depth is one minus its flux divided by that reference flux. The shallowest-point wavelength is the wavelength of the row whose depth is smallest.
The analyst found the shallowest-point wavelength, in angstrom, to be 8549.63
